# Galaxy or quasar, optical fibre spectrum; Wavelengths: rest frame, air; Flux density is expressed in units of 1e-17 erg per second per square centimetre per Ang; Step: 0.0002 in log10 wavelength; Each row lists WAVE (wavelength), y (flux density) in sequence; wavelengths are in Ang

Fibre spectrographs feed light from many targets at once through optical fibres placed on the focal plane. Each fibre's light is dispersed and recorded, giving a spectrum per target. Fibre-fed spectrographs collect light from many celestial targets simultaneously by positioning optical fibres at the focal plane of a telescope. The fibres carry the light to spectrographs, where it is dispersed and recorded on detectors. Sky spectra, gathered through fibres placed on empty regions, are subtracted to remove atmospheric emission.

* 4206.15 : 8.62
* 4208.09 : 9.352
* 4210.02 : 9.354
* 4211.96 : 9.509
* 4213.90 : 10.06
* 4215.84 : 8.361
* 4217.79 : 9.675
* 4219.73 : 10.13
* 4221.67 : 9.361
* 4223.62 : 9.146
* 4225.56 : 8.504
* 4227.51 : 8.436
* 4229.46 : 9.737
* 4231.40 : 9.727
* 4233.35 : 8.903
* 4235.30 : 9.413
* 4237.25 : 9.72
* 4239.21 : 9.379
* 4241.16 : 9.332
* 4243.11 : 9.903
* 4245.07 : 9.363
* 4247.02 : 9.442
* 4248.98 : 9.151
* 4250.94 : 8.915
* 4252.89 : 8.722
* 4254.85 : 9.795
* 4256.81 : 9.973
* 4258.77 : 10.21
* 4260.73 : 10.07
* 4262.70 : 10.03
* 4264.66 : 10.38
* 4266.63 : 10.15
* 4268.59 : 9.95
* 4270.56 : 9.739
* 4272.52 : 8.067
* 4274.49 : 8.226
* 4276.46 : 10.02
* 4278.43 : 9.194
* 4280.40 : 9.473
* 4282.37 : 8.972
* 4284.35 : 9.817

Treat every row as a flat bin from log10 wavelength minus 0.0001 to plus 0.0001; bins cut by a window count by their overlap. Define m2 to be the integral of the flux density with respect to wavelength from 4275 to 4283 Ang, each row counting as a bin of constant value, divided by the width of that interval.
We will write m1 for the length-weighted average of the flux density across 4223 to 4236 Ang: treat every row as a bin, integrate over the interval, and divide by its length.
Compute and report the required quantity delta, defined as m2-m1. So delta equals 0.2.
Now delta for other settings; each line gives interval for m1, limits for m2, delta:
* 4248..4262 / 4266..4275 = -0.3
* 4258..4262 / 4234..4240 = -0.7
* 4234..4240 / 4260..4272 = 0.5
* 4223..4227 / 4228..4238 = 0.7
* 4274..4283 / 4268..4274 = -0.1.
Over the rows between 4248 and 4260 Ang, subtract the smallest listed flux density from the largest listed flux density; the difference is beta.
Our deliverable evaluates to 1.49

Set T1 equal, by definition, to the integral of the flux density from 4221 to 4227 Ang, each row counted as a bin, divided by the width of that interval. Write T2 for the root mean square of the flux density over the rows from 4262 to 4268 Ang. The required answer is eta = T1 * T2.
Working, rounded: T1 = 8.9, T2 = 10.2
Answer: 91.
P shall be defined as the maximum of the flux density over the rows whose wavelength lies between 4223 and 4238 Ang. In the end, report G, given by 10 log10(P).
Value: 9.9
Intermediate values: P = 9.737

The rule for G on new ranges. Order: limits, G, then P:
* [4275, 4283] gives 10.0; 10.02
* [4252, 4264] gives 10.1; 10.21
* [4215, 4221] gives 10.1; 10.13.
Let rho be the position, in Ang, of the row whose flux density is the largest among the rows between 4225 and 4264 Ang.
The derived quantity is 4258.77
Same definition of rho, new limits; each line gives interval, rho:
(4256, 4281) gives 4264.66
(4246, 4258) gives 4256.81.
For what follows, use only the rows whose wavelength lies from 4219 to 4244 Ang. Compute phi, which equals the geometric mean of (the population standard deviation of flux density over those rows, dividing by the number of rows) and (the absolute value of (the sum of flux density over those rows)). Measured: 7.7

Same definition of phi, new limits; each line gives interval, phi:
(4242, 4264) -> 7.1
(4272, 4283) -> 6.1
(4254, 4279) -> 9.4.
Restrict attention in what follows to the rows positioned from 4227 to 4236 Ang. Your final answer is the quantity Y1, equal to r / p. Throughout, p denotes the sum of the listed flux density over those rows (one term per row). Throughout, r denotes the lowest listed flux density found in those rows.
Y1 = 0.183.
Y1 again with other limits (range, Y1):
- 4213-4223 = 0.176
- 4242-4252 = 0.191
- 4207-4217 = 0.179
